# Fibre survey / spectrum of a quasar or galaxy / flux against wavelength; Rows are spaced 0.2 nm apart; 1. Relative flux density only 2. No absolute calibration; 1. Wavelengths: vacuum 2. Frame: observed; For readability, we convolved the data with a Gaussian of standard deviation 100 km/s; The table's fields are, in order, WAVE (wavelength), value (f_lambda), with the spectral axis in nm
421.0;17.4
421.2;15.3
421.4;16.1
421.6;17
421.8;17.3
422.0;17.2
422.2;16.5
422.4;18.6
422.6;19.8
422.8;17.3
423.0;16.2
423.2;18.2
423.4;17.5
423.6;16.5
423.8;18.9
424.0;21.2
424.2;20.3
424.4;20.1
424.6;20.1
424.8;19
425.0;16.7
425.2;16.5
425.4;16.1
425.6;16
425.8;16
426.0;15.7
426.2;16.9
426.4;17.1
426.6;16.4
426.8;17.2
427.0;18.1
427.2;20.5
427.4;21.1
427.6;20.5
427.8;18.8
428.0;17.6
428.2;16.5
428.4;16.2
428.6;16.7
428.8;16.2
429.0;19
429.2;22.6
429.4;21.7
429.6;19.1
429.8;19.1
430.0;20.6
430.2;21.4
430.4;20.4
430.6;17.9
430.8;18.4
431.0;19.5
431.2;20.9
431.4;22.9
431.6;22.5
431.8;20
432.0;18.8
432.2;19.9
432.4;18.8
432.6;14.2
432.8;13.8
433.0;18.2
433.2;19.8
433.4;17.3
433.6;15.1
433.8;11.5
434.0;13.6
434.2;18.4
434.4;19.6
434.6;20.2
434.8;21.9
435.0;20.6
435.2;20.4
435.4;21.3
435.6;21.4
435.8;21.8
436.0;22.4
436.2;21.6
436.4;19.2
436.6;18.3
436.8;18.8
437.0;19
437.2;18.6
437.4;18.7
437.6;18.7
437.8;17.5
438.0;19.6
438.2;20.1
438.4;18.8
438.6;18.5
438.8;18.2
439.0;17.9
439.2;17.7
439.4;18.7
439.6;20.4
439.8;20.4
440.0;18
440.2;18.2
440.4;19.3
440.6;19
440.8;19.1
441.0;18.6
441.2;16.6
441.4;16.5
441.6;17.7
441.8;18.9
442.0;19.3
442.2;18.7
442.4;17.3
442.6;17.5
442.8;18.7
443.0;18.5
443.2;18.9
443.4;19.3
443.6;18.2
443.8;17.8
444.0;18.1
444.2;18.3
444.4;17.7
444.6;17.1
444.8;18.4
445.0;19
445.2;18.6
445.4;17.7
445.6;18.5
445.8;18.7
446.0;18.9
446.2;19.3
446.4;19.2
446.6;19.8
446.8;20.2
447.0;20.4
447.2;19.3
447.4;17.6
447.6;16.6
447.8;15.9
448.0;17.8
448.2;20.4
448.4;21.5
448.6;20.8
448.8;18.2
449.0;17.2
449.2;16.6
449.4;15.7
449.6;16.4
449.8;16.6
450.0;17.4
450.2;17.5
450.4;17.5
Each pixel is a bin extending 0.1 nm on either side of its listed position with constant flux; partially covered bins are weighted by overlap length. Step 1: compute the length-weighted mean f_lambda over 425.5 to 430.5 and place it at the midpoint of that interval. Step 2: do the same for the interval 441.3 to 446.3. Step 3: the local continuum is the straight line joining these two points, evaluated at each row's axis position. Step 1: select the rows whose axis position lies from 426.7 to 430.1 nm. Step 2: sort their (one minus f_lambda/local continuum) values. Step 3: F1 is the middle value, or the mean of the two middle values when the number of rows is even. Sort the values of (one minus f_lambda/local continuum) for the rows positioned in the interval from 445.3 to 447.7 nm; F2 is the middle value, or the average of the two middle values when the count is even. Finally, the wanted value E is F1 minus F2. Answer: 0.01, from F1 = -0.030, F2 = -0.04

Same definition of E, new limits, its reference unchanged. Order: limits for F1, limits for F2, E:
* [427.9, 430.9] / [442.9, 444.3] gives -0.03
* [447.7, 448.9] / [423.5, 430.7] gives -0.06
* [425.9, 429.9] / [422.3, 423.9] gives 0.00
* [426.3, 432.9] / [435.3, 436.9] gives 0.13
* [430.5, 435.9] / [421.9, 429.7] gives -0.12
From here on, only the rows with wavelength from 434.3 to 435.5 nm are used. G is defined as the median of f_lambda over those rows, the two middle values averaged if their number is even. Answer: 20.5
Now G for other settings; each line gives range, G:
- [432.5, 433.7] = 16.2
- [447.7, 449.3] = 18.0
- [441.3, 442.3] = 18.7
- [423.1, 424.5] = 18.9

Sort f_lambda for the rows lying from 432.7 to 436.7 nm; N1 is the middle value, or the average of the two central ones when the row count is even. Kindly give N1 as 19.7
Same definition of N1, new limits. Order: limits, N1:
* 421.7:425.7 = 17.4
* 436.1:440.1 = 18.7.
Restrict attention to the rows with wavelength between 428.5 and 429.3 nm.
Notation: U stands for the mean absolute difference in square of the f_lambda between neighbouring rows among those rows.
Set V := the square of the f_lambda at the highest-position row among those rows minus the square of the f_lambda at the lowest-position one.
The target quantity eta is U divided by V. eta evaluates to 0.4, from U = 88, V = 232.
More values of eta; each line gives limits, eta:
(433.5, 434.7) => 0.4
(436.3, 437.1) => -2.6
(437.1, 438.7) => -8.0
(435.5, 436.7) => -0.3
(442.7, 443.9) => -0.6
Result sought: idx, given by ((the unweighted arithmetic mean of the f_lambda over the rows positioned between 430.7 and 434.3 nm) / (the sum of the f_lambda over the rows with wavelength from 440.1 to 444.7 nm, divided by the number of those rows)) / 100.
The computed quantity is 0.0099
